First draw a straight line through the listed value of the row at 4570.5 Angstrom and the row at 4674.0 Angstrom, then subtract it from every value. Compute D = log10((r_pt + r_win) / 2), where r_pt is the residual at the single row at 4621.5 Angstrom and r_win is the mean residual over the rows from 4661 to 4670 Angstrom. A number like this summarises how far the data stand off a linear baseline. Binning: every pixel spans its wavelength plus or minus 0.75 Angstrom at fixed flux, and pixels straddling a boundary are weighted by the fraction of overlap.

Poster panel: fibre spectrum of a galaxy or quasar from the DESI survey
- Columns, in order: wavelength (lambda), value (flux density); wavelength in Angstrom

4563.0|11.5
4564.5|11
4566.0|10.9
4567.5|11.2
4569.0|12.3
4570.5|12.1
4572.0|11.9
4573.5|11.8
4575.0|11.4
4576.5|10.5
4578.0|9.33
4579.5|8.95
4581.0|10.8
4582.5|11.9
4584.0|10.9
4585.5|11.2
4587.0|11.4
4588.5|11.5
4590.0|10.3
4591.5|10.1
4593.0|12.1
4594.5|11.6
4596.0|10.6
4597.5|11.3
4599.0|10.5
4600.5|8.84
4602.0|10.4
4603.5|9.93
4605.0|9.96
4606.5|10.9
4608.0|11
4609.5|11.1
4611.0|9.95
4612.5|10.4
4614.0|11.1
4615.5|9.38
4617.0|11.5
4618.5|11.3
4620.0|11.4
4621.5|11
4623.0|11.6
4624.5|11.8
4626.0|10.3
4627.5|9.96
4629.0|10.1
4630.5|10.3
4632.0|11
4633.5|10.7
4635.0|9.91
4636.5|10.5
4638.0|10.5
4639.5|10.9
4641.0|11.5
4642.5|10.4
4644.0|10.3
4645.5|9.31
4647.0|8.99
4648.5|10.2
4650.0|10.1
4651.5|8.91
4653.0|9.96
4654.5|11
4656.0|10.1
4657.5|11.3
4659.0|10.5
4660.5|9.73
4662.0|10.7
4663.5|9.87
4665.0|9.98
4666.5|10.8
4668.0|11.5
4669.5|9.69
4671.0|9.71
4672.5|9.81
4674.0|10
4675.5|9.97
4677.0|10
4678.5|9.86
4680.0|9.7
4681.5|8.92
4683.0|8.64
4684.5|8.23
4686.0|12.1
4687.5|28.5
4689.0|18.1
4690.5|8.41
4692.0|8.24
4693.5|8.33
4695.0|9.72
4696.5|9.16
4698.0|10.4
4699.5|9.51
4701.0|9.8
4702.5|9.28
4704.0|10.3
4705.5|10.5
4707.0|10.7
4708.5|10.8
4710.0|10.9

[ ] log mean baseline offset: -1.0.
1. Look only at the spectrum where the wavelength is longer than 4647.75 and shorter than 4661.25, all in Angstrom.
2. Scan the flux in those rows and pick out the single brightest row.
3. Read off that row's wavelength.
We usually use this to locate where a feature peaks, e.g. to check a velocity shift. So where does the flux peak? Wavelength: 4657.5 Angstrom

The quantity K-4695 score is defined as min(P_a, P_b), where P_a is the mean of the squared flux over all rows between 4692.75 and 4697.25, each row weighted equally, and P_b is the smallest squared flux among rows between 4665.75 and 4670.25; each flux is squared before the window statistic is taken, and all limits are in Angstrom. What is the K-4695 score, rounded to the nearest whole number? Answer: 83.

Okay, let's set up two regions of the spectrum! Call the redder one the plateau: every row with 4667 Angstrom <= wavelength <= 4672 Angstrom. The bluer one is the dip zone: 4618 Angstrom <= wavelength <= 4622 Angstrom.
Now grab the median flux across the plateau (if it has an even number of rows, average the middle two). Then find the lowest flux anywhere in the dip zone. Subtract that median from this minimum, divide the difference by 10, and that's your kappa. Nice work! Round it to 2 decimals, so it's 0.13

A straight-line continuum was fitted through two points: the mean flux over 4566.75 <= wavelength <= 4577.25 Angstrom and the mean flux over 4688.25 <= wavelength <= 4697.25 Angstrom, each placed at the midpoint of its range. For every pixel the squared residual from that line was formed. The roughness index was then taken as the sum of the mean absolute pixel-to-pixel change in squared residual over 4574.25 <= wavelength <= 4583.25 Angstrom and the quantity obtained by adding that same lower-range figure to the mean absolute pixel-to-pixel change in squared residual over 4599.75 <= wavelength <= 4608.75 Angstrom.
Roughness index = 6.8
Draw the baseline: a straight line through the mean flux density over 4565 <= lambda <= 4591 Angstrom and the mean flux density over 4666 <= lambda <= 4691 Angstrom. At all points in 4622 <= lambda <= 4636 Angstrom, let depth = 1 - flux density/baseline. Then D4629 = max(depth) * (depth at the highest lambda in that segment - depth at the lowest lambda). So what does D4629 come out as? 0.02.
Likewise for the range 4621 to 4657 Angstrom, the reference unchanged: 0.02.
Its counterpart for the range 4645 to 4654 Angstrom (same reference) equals -0.01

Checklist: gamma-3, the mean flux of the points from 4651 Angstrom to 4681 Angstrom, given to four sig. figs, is 10.15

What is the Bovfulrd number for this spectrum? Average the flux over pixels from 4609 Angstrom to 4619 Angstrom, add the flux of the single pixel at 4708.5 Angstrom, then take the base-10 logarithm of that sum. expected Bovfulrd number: 1.33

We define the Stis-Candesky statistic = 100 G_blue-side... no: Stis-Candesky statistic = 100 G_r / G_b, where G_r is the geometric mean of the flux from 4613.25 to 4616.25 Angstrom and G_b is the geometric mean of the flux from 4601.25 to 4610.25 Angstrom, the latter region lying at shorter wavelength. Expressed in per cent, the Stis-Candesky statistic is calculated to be 97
